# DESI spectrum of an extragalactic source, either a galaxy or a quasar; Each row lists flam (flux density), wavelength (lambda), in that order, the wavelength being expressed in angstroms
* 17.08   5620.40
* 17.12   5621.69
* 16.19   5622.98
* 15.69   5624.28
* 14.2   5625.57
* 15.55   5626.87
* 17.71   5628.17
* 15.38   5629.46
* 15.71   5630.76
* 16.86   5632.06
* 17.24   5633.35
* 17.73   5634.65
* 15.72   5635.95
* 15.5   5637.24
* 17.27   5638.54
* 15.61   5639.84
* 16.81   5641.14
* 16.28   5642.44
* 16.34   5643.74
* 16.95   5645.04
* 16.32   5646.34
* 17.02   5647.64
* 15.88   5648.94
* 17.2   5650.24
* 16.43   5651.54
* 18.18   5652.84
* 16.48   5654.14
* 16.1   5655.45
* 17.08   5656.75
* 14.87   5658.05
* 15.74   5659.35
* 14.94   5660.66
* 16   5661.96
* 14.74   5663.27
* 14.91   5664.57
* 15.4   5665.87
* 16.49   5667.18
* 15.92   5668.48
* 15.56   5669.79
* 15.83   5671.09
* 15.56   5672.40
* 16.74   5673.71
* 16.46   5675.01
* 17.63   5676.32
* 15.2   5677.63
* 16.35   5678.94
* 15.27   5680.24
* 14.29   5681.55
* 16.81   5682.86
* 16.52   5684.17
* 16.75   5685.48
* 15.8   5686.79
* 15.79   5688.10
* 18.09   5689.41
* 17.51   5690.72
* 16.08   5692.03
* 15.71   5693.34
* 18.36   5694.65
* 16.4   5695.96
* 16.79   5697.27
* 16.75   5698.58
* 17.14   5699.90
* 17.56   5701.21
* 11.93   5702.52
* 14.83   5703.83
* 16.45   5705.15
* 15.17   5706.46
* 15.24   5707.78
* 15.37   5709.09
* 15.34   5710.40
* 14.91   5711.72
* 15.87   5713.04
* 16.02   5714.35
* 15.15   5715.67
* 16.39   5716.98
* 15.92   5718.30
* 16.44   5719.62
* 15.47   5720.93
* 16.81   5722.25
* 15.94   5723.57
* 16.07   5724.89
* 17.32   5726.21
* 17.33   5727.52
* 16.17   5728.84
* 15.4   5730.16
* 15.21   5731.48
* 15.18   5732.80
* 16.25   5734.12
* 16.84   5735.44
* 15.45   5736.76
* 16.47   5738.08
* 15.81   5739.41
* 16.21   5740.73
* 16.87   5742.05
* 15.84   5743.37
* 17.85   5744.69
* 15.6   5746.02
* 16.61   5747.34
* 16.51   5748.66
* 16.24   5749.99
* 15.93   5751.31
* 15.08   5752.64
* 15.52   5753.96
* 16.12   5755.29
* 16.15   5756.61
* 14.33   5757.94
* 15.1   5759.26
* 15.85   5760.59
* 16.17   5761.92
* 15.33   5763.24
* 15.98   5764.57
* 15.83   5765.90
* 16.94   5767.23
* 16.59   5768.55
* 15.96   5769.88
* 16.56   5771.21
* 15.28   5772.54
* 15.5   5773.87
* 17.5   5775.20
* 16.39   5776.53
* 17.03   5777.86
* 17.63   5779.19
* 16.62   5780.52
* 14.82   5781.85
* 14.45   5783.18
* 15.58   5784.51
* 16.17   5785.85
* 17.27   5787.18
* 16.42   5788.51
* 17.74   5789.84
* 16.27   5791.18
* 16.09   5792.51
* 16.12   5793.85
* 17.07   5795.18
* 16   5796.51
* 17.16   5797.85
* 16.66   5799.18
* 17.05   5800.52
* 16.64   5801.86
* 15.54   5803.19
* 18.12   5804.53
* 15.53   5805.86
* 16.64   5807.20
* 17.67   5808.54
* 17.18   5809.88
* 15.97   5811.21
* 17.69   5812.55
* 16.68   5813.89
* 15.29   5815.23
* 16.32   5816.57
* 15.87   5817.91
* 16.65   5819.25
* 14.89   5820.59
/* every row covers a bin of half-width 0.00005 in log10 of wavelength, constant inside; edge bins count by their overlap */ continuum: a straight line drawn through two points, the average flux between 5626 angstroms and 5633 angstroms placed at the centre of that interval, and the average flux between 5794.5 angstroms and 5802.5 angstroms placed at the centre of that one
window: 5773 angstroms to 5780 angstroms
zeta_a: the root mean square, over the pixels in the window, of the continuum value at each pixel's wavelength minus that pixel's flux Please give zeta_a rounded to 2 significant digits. 0.79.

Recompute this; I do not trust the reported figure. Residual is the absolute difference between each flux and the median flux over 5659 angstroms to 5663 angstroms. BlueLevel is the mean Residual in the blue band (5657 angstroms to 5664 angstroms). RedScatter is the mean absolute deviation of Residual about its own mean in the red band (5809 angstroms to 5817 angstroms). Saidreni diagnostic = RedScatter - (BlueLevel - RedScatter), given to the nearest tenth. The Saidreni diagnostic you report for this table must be 0.4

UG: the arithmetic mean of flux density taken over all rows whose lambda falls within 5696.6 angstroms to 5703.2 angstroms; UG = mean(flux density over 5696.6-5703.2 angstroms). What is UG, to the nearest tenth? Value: 16.0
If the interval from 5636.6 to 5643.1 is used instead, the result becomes 16.3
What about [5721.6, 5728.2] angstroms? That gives 16.7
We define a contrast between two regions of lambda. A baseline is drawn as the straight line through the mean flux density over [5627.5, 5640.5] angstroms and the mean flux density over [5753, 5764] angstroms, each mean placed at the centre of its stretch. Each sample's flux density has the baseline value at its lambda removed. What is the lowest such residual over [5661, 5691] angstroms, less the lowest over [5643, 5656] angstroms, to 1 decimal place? -1.4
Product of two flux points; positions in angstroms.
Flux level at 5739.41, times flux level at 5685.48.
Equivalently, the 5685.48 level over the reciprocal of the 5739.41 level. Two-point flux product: 265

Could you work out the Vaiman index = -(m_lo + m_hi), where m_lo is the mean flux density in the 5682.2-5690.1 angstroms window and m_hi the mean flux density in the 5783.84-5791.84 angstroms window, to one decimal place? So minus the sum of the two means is -33.2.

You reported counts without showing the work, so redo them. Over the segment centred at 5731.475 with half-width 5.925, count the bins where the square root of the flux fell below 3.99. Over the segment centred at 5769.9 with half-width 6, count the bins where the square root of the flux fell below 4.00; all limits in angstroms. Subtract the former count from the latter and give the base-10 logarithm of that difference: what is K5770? 0.0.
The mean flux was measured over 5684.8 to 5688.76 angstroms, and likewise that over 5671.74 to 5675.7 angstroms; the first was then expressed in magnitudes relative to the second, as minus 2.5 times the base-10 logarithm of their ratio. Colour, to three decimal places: 0.009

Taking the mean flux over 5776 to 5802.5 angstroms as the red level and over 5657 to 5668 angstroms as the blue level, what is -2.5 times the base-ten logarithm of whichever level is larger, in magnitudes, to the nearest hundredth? -3.04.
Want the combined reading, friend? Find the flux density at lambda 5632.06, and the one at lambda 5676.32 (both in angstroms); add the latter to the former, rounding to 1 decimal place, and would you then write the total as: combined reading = 34.5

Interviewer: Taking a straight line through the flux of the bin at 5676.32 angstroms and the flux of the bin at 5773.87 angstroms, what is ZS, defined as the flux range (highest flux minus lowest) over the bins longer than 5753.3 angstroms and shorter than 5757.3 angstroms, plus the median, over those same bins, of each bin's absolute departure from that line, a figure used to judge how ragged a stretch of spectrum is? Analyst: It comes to 0.9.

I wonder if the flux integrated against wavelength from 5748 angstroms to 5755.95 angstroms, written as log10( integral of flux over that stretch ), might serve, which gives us 2.10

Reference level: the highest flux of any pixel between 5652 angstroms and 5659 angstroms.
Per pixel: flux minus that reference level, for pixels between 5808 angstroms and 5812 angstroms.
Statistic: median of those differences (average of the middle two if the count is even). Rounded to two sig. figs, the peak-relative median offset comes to -1.0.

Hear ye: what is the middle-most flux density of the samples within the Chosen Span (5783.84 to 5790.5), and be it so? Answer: 16.4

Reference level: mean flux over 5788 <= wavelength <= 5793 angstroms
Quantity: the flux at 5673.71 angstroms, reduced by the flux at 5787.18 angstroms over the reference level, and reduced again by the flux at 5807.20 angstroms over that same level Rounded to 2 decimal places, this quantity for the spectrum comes 14.70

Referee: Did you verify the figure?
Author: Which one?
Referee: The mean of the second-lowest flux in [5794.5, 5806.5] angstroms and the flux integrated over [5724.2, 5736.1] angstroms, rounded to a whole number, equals 104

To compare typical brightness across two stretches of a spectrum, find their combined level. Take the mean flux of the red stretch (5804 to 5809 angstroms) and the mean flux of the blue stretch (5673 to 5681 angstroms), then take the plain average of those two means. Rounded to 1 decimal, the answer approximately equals 16.6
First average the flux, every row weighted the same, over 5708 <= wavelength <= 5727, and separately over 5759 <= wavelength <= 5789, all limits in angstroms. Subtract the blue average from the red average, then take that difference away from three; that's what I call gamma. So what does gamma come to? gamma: 2.8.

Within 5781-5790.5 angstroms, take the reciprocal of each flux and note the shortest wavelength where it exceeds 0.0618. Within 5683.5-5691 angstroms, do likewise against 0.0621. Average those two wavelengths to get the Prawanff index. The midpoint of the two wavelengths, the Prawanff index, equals 5734.3 angstroms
